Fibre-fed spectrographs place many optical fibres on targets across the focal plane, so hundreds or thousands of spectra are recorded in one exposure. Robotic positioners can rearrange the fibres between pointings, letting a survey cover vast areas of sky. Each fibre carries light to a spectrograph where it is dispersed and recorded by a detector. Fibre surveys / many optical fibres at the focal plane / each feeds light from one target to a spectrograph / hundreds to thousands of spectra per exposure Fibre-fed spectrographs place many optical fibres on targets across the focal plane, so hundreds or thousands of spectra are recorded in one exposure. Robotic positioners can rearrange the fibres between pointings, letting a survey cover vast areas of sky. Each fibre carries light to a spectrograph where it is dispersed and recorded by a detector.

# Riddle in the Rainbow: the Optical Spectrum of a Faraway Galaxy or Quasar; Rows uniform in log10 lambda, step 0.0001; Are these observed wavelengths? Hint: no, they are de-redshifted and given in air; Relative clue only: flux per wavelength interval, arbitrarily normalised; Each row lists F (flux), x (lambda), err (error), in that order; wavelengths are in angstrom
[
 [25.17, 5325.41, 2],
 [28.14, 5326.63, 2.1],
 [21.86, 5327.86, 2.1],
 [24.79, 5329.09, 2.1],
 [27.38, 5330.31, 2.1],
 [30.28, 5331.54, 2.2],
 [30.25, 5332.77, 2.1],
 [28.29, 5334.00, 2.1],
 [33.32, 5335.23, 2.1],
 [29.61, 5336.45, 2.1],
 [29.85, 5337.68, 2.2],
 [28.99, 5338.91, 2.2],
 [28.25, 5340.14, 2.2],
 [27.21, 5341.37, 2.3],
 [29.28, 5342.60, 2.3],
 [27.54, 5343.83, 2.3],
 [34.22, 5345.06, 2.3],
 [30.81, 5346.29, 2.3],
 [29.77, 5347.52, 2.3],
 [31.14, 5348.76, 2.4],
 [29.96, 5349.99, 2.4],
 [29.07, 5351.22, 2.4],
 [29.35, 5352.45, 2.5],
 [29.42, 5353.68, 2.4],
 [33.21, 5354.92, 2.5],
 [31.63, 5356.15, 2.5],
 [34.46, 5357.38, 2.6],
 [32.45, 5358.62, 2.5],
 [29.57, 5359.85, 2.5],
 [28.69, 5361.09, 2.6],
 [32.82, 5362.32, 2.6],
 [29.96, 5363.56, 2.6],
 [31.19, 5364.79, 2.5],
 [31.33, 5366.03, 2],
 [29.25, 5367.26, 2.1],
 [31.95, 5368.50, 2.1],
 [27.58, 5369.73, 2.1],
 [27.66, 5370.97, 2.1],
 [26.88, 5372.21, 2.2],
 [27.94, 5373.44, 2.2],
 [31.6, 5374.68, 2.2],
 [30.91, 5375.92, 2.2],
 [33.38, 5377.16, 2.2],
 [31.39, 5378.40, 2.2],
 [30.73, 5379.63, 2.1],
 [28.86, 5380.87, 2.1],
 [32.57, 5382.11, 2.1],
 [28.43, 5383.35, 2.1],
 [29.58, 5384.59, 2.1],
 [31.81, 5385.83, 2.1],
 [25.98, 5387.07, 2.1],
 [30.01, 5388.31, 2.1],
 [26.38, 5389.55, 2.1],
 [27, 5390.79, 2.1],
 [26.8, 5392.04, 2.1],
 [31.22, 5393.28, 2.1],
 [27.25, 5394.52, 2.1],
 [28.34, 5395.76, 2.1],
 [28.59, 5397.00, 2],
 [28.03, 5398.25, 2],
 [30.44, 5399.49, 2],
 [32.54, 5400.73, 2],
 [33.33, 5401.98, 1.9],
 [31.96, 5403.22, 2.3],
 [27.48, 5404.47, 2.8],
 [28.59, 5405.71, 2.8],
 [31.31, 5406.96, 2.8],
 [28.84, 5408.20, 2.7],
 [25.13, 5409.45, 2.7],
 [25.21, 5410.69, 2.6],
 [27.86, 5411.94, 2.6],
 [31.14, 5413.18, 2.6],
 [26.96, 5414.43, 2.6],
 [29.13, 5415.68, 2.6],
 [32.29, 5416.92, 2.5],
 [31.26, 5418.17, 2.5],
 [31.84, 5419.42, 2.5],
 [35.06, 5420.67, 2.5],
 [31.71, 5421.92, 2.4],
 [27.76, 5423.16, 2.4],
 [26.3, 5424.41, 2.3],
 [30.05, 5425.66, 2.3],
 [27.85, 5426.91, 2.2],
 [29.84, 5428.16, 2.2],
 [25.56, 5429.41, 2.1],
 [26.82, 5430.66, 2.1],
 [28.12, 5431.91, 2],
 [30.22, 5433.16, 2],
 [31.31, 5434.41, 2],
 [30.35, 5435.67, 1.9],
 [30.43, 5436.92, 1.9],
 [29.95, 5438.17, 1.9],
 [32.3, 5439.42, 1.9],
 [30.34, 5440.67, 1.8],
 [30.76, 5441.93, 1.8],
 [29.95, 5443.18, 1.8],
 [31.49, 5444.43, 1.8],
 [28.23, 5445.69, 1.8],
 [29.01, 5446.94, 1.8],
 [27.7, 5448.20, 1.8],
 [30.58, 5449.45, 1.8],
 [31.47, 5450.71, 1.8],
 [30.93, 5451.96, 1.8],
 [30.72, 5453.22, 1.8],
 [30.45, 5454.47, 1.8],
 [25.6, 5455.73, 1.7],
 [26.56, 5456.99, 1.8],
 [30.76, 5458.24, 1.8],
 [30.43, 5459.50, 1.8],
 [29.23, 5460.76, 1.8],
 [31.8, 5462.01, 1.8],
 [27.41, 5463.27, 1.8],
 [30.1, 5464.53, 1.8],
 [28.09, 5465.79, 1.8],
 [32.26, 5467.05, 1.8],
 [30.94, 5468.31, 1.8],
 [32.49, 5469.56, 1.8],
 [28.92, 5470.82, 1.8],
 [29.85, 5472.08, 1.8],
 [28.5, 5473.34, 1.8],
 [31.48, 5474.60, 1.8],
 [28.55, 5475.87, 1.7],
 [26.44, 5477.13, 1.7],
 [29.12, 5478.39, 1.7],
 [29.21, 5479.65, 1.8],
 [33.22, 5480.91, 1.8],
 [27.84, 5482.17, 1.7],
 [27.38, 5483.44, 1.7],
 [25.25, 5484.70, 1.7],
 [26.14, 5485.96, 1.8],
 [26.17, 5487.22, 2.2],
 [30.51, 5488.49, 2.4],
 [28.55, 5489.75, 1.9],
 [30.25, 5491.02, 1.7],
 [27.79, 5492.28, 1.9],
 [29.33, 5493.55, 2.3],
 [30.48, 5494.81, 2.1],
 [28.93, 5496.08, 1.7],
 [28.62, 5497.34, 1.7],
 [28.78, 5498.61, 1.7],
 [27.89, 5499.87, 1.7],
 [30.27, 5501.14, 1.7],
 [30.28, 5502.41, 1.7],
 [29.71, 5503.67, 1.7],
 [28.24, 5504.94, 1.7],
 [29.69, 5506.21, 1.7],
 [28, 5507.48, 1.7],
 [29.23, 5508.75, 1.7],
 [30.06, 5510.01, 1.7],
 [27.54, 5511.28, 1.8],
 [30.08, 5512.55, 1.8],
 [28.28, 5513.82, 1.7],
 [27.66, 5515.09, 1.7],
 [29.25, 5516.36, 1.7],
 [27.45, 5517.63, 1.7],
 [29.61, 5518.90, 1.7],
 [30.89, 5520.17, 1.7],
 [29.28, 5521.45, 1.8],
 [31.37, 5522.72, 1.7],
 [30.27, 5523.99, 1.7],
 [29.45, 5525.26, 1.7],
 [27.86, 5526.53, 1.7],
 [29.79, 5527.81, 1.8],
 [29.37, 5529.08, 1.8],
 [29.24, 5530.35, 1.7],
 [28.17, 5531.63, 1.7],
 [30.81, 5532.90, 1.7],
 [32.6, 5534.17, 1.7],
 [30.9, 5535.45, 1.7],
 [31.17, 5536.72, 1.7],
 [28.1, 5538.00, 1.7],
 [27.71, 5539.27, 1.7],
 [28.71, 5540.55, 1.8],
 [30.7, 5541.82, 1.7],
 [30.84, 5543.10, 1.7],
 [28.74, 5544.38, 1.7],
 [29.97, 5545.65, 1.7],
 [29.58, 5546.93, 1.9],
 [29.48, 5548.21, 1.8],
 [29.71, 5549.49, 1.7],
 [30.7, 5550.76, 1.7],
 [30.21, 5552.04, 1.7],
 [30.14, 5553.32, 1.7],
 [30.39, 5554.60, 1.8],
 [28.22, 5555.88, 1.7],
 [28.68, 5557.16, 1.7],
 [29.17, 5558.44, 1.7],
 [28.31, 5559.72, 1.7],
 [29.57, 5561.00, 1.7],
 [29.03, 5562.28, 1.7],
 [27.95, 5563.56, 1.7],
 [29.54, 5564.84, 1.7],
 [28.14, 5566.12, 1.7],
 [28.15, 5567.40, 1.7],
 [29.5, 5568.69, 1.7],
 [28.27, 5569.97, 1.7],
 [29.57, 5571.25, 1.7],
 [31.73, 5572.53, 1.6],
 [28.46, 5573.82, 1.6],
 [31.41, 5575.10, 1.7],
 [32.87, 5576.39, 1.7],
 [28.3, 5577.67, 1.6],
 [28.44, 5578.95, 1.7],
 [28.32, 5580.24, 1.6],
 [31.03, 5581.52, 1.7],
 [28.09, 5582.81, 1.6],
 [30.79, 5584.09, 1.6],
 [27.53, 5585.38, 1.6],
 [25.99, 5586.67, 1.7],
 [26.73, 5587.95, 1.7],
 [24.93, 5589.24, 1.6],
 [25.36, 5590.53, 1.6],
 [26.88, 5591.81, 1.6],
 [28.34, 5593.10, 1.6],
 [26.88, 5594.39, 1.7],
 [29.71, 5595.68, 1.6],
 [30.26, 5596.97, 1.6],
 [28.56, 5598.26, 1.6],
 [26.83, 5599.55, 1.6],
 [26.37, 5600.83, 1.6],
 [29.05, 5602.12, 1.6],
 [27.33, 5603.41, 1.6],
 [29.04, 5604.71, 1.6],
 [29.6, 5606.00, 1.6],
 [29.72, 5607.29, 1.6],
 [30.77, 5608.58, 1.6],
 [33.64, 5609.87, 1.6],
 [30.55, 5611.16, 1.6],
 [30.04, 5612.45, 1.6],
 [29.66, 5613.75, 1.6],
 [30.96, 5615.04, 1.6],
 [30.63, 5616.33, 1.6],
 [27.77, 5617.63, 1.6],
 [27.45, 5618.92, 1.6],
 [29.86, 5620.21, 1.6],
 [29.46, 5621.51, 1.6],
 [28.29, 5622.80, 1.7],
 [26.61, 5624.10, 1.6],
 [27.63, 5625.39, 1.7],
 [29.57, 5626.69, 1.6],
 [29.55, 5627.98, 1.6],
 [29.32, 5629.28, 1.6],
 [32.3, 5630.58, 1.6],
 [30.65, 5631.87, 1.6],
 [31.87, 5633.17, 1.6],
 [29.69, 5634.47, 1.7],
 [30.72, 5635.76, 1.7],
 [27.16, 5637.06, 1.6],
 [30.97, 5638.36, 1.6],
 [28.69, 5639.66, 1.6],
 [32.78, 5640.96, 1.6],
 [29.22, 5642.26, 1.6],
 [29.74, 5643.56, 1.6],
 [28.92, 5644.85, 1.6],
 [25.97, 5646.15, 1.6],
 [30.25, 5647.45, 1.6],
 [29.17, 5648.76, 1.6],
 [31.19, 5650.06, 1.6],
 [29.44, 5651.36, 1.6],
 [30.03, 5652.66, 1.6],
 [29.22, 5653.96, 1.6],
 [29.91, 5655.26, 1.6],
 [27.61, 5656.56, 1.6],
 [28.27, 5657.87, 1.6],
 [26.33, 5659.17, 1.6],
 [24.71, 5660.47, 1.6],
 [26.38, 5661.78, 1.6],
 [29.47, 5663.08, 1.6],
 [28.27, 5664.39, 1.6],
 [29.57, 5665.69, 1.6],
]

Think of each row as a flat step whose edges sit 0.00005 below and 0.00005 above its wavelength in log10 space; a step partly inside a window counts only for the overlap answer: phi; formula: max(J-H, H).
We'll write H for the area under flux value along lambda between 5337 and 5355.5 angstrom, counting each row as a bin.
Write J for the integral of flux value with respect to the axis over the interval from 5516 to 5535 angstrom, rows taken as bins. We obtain 552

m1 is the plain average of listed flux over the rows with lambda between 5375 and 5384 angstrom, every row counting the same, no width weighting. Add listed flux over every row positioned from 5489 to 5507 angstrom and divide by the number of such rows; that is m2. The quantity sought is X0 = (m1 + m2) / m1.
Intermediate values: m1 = 30.9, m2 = 29.2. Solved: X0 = 1.95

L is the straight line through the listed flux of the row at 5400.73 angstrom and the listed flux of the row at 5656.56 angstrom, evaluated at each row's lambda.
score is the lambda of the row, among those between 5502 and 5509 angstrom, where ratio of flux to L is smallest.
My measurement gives 5507.48 angstrom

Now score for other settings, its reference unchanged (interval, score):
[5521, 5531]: 5526.53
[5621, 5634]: 5624.10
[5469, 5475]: 5473.34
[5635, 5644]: 5637.06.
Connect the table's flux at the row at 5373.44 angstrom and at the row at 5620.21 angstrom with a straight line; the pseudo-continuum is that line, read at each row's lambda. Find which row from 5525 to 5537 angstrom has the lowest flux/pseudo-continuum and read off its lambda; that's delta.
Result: 5526.53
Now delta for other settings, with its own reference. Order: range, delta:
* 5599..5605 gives 5600.83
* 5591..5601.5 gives 5600.83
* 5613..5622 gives 5618.92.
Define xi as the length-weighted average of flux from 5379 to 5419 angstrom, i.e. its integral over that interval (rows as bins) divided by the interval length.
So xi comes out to 29.2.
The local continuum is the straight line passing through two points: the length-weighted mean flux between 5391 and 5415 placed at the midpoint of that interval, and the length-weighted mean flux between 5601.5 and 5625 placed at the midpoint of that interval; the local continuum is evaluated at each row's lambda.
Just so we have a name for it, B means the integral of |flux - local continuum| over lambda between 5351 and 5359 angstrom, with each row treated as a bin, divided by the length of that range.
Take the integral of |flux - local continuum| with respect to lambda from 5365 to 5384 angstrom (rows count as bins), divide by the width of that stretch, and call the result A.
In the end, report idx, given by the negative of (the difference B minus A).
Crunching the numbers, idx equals -0.65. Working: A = 1.9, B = 2.6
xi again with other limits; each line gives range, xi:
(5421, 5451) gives 29.5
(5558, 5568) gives 28.7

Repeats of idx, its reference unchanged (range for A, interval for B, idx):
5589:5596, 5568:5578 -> 1.04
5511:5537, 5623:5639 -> -0.26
